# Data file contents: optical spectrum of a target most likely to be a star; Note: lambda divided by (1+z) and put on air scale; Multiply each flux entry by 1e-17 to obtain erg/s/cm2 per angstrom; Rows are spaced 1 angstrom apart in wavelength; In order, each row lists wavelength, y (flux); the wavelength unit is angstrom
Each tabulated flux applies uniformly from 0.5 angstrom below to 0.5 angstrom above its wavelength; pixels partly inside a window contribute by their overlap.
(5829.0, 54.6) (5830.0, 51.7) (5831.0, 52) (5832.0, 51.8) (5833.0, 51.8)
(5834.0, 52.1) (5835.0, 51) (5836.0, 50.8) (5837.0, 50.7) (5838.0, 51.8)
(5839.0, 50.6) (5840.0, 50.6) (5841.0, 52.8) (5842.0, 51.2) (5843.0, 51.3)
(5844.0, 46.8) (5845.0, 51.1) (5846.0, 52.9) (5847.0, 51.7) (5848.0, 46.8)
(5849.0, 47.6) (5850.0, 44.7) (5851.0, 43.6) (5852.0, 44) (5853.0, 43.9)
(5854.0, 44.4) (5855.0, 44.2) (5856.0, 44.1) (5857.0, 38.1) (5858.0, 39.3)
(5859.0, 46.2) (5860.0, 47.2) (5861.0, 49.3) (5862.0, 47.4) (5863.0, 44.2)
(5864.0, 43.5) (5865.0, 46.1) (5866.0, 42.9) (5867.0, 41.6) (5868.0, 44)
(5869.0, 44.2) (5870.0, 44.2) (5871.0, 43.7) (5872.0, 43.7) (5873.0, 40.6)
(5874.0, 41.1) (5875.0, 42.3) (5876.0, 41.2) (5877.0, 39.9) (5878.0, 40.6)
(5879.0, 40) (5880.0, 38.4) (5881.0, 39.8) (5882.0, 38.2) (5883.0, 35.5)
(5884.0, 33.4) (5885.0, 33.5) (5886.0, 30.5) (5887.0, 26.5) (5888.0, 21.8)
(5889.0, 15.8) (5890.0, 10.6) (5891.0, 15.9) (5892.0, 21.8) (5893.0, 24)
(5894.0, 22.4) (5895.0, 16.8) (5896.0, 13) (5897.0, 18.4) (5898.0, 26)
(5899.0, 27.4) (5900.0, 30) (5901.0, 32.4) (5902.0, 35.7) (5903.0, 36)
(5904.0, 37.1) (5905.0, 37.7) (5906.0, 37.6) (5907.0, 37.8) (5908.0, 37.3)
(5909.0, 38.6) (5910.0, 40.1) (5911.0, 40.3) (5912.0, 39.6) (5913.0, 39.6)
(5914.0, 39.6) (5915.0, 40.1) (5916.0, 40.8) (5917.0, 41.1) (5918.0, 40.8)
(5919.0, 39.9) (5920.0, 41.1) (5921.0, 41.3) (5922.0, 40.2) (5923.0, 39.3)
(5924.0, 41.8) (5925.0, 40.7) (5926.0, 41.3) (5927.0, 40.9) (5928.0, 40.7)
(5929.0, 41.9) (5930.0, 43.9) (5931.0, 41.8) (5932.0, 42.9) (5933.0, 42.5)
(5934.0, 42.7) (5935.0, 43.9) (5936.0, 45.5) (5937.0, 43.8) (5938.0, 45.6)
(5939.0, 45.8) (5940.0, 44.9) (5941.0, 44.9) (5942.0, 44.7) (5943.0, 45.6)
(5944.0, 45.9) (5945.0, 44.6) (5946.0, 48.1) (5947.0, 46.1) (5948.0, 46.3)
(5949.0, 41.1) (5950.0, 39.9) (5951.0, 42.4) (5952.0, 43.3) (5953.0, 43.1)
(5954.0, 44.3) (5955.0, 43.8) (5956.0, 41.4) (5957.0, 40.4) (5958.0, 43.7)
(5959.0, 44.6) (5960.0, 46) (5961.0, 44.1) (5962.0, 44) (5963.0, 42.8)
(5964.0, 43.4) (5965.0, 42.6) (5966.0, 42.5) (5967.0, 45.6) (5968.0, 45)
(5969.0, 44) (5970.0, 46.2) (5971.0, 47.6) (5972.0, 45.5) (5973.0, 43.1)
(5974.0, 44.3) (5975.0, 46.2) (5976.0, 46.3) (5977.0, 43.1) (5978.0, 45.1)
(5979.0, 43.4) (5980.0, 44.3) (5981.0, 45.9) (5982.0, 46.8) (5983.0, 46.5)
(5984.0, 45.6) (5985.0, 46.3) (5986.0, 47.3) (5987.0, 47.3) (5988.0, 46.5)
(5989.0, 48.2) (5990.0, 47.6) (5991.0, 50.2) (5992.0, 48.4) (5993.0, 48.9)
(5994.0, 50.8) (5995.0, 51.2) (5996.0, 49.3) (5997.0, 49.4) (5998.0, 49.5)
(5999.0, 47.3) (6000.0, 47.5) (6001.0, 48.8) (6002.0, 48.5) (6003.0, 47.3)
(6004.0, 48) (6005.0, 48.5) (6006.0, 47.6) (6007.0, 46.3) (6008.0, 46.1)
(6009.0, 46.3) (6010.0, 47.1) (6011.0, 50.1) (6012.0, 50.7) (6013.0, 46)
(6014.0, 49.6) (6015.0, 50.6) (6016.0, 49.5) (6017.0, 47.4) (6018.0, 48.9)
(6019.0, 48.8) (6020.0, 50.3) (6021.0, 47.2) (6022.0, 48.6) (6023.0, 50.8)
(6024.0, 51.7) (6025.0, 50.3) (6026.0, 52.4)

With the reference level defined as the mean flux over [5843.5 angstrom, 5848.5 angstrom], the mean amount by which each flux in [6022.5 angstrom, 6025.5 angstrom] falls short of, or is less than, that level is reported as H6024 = -1.1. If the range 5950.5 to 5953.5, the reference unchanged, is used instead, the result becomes 6.9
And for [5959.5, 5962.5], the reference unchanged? 5.2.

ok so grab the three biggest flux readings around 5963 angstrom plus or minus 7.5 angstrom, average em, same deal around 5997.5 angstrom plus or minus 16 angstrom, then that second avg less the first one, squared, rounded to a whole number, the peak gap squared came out 25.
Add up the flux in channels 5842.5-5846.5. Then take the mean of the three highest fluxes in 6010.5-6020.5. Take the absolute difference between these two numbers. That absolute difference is 152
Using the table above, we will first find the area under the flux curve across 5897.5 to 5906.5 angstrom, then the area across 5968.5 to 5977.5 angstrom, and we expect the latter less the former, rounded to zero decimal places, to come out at 106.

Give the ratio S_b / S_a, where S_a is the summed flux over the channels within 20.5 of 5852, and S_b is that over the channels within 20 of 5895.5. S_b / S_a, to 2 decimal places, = 0.66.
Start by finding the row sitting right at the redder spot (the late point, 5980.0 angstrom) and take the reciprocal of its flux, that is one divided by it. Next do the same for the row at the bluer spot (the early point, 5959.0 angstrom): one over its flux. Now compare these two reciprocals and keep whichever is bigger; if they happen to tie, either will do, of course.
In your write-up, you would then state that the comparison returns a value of 0.0226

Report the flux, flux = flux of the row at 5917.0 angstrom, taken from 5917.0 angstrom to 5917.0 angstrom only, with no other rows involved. 41.1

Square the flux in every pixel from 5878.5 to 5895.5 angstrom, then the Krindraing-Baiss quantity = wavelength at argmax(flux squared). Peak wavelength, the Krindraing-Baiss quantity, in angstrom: 5879.0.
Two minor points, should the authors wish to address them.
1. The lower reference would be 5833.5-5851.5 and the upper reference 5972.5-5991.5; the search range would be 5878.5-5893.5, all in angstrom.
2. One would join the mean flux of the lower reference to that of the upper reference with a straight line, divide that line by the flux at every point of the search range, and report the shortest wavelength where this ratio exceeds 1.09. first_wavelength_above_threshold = 5879.0 angstrom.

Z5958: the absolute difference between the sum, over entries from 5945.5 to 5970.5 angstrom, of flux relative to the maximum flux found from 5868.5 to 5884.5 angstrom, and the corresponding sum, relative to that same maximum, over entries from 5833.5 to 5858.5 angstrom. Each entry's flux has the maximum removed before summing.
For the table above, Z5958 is 101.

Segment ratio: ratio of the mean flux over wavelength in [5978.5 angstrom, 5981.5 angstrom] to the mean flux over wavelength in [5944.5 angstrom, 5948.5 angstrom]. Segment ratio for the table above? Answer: 0.962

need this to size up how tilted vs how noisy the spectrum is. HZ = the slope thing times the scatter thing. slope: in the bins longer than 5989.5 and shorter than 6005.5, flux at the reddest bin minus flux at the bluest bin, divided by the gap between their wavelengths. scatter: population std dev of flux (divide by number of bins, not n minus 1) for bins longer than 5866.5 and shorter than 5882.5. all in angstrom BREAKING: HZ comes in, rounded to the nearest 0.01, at 0.12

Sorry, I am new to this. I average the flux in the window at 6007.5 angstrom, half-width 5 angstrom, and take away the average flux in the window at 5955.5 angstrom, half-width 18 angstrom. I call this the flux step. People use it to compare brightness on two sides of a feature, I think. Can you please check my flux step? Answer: 3.6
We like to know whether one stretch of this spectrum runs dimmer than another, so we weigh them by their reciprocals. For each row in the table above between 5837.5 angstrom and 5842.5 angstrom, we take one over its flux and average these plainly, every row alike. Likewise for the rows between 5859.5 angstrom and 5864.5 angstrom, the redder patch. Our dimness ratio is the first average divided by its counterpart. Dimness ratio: 0.90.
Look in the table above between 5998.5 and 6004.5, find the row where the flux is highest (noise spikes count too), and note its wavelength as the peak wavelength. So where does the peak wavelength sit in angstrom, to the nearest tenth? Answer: 6001.0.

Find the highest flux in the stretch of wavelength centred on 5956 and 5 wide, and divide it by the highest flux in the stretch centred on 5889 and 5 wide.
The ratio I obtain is 1.67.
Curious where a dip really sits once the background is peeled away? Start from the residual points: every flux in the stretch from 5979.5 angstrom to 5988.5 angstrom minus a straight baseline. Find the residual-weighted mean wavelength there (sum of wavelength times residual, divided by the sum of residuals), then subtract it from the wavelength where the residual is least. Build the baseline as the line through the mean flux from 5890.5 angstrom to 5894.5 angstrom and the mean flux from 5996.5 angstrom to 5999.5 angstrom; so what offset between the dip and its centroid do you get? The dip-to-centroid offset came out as -3.8 angstrom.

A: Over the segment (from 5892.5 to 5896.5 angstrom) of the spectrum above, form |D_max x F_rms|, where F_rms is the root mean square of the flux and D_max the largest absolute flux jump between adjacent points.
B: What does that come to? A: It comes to 109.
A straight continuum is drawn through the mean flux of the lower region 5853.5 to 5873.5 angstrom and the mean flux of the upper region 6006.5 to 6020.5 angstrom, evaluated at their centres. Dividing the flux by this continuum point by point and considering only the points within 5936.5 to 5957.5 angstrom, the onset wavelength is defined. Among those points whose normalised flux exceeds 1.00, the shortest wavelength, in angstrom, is 5946.0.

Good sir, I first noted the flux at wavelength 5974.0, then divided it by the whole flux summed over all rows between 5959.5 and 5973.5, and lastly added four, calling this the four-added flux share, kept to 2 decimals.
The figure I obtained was 4.07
